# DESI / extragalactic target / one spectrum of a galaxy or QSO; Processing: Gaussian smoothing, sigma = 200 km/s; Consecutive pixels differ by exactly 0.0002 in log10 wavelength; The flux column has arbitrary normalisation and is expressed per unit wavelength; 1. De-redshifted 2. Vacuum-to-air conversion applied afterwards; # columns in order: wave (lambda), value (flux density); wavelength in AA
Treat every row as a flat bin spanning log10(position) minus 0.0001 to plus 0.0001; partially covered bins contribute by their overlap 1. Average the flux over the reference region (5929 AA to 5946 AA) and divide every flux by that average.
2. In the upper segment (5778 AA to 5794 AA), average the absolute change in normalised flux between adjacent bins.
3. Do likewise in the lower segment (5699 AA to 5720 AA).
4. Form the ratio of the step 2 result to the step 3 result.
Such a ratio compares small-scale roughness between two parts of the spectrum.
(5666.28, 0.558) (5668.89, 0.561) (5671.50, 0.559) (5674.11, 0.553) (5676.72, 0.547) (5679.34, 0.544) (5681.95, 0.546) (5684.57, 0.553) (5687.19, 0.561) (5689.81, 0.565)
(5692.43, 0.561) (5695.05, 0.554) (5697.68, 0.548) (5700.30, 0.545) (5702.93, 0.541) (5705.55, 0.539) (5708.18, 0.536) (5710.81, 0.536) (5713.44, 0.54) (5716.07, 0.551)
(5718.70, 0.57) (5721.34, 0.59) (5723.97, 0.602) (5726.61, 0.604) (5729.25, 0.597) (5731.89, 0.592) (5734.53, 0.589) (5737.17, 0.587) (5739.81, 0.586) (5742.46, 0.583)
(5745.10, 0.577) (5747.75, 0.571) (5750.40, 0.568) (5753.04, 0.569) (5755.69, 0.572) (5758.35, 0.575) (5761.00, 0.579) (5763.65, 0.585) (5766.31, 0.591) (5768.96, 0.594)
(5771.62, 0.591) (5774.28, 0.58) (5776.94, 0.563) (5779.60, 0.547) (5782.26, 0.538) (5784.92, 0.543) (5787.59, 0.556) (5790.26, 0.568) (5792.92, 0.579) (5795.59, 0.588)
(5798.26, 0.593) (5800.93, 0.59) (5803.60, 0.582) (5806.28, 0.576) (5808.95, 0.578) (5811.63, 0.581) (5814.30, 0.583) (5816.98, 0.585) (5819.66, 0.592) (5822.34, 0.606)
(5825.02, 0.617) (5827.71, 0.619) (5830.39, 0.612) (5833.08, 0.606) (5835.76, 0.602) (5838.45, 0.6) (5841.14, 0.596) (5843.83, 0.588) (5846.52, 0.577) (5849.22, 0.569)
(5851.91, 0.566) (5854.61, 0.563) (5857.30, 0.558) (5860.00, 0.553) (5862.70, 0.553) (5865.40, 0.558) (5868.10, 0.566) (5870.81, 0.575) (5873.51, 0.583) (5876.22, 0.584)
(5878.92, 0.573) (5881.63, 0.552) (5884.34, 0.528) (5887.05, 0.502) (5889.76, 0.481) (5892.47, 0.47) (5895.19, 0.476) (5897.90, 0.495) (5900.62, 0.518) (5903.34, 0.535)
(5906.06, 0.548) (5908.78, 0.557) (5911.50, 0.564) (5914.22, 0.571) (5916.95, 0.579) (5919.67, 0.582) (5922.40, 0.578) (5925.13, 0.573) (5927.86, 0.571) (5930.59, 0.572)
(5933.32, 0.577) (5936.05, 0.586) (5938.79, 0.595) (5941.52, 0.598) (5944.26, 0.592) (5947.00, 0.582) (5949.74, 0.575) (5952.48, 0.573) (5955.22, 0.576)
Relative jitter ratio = 1.6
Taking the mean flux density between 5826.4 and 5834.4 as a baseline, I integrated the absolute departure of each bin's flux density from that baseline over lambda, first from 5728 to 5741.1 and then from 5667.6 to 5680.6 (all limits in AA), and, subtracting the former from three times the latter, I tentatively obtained 2.0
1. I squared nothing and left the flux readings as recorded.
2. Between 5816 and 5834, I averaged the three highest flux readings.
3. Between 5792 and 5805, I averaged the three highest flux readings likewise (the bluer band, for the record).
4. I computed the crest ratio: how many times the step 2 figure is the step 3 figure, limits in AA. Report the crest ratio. 1.04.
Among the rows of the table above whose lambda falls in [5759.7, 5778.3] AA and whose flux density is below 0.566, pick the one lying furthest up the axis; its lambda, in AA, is 5776.94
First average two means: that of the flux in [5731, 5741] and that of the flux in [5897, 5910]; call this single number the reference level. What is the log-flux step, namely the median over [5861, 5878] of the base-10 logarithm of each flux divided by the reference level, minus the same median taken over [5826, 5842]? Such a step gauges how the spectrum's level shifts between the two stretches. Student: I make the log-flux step -0.025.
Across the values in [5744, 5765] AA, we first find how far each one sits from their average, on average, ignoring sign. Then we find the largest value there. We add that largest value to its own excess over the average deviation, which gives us 1.17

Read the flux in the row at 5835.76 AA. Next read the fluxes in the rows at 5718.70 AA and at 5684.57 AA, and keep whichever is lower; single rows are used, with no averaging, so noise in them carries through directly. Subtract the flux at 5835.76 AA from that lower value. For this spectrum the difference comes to -0.049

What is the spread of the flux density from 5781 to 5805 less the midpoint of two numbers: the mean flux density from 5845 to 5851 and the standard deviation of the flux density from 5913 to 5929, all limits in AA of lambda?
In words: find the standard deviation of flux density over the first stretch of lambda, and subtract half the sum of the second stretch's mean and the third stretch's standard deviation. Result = -0.27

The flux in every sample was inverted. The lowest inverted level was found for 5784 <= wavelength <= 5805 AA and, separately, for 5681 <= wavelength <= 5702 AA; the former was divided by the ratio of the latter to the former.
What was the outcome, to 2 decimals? 1.61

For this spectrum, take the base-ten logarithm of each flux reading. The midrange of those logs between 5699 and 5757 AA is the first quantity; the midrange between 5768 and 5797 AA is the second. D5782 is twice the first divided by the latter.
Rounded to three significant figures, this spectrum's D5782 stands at 1.98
